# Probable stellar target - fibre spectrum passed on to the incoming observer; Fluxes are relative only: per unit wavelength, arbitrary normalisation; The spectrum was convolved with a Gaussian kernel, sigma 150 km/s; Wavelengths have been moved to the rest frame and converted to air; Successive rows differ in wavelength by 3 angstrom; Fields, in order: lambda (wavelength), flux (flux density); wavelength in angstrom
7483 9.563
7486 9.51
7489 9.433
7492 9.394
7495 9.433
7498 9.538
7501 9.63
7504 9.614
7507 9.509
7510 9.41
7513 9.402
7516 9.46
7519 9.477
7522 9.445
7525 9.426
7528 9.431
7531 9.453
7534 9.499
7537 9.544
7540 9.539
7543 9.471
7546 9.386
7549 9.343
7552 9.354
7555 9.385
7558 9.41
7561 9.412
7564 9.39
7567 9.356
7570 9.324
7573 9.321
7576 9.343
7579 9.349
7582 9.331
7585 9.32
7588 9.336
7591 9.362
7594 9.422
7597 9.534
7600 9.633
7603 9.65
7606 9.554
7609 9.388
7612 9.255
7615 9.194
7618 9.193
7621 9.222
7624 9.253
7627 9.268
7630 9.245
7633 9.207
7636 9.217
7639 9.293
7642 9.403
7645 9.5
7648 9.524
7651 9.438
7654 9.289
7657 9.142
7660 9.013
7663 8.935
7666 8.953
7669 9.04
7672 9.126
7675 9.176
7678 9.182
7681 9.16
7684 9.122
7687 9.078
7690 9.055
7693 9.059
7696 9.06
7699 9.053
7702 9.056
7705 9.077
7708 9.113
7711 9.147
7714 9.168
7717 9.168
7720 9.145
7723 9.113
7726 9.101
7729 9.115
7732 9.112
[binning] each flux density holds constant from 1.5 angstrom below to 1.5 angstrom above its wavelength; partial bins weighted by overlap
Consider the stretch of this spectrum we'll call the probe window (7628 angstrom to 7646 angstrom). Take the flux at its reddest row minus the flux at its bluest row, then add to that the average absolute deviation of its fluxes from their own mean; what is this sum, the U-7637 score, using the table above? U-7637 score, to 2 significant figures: 0.35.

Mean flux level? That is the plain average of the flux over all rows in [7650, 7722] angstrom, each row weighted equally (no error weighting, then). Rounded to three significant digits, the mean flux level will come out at 9.11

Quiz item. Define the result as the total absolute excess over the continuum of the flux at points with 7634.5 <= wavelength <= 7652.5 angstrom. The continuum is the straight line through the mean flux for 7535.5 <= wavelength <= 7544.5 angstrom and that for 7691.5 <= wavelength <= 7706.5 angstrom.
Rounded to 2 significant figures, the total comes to 1.1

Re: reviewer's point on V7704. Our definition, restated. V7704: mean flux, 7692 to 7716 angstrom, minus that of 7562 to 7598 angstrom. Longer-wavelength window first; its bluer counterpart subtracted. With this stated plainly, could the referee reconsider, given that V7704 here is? -0.27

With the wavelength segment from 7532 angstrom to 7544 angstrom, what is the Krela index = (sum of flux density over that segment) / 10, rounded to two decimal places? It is 3.81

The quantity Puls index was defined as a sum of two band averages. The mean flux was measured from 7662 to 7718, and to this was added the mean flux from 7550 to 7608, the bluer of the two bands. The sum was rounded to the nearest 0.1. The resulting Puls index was 18.5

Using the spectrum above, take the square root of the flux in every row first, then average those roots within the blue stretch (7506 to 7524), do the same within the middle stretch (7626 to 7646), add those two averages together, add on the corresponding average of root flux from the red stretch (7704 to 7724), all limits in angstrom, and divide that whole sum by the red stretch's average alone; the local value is 3.03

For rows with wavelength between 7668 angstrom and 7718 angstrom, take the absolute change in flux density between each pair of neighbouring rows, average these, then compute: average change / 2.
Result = 0.012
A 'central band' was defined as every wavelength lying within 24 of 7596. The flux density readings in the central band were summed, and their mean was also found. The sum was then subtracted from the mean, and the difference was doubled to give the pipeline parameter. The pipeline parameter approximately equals -282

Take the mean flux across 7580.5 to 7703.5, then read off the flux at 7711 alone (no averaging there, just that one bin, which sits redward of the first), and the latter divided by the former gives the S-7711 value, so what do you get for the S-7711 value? 0.99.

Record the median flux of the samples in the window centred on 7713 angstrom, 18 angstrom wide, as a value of 9.15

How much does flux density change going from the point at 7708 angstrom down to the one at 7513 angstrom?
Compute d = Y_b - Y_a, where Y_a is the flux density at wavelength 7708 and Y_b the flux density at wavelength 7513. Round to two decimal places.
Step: 0.29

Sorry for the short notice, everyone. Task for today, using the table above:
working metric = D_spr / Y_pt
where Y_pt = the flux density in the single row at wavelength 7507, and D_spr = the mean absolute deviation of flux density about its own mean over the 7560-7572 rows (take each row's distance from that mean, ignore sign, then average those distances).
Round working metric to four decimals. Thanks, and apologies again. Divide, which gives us 0.0032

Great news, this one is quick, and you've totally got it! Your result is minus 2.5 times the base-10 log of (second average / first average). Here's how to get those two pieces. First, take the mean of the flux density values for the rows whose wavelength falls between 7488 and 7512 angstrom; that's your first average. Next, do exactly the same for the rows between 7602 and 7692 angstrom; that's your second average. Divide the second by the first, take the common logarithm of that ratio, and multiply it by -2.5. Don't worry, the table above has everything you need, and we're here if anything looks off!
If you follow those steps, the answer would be 0.030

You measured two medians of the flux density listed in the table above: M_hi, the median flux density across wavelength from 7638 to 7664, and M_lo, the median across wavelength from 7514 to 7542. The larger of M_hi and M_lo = 9.46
